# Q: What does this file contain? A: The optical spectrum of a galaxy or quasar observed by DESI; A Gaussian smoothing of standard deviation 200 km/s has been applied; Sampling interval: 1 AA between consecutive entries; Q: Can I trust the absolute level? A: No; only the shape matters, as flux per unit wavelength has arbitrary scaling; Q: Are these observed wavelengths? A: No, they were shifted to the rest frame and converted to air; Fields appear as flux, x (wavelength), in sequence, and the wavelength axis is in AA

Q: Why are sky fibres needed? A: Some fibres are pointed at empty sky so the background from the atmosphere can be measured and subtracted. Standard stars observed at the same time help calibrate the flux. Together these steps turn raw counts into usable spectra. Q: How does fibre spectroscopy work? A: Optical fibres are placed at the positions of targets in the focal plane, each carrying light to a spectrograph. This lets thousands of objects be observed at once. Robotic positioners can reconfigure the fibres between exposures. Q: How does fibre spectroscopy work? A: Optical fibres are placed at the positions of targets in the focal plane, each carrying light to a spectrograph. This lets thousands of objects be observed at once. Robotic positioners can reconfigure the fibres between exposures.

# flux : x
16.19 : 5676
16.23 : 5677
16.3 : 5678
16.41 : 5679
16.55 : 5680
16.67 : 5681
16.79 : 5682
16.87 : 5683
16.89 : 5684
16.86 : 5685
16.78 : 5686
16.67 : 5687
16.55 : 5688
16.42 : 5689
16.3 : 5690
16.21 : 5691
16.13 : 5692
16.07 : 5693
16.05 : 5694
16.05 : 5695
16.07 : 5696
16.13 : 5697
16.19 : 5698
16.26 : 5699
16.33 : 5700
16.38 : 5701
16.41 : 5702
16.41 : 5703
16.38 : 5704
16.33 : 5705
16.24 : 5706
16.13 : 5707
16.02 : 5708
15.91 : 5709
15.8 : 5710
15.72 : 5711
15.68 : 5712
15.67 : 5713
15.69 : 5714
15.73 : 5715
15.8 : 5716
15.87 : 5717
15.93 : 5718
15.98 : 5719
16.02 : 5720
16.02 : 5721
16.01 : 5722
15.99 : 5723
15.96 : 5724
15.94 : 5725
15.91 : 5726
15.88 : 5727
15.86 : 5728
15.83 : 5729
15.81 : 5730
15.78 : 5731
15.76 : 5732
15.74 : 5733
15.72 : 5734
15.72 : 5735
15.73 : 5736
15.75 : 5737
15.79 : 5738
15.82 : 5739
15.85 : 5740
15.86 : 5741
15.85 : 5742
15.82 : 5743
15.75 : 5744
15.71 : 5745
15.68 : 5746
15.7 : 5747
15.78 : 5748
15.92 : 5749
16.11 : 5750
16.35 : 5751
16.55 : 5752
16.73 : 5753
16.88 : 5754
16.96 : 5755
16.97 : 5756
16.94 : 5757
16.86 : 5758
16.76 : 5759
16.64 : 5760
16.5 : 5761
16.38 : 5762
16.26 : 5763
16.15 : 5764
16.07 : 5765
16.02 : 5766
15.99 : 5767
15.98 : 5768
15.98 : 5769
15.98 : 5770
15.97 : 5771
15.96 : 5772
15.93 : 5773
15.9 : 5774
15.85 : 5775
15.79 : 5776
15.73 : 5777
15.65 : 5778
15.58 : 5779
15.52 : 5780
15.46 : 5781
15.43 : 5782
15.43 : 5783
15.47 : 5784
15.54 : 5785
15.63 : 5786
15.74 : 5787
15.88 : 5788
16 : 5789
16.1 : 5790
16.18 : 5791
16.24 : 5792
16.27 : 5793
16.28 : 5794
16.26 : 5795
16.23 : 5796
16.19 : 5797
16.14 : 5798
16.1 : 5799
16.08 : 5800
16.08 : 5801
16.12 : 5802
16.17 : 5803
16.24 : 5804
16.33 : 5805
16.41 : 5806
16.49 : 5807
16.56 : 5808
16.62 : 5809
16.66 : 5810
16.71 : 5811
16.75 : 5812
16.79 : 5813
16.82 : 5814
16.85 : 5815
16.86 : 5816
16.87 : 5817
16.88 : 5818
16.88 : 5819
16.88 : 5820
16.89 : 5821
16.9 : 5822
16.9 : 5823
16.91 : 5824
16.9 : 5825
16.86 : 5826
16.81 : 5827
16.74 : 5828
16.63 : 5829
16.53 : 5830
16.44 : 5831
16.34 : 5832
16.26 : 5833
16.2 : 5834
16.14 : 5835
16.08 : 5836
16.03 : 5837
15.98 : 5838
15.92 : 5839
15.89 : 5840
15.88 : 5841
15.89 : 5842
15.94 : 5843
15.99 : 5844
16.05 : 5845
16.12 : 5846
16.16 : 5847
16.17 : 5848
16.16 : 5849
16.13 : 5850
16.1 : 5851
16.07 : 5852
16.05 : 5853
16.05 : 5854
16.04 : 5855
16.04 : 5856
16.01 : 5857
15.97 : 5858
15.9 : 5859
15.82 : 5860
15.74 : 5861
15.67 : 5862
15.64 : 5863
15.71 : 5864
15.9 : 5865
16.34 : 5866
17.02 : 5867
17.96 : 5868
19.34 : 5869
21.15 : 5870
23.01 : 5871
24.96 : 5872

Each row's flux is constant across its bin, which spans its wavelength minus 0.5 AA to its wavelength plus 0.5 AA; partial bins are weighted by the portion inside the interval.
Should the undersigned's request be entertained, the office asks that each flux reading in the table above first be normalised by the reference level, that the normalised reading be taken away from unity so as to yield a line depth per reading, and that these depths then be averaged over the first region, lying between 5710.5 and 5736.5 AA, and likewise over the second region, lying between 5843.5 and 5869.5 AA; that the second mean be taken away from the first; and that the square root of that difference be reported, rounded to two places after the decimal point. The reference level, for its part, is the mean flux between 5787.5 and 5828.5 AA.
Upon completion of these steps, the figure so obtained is 0.16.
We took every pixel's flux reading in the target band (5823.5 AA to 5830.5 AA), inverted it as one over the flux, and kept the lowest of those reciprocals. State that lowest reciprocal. 0.0591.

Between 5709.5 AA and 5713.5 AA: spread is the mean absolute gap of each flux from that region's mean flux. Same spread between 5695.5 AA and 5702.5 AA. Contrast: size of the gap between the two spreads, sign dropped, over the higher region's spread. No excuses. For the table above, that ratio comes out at 1.5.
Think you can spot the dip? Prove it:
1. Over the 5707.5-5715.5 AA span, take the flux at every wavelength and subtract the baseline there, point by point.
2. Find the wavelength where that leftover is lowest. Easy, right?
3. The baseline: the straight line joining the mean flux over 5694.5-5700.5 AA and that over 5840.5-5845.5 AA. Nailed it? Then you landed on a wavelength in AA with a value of 5713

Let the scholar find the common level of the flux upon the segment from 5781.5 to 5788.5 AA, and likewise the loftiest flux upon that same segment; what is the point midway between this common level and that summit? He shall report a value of 15.7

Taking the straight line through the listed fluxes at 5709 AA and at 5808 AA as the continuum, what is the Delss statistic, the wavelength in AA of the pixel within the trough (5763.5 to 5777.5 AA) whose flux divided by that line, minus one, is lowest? 5777 AA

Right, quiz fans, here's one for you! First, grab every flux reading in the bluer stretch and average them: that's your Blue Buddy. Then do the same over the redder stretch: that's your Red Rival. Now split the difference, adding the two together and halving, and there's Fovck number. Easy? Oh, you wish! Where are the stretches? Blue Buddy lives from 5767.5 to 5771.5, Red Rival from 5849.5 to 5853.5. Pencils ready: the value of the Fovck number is 16.03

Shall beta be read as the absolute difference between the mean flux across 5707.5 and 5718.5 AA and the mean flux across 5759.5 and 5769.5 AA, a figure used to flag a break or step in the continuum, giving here 0.40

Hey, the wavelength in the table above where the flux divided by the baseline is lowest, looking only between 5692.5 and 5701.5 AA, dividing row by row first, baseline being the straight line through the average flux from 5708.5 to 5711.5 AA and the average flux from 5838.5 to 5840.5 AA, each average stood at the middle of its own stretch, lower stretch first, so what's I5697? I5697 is 5695 AA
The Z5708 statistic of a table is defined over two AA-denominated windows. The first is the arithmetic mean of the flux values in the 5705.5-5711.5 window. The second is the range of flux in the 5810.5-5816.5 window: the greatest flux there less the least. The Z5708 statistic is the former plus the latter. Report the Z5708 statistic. 16.1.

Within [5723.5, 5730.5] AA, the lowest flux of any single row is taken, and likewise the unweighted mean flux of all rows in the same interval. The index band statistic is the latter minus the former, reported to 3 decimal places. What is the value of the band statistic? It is 0.074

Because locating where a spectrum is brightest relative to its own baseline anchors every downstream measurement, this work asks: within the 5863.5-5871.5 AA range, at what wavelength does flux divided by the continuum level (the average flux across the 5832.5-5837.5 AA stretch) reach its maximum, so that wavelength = 5871 AA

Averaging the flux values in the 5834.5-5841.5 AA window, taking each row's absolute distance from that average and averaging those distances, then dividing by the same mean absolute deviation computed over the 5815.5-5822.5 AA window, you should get 9.5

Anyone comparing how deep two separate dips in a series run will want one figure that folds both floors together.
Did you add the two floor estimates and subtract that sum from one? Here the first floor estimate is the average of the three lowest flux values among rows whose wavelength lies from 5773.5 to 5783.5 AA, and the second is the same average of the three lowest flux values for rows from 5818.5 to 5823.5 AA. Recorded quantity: -31.3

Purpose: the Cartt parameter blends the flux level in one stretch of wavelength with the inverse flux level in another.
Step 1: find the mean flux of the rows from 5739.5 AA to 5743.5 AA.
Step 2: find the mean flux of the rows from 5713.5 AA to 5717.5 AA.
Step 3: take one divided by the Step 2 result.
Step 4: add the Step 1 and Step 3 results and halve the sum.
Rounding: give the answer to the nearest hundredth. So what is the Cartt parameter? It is 7.95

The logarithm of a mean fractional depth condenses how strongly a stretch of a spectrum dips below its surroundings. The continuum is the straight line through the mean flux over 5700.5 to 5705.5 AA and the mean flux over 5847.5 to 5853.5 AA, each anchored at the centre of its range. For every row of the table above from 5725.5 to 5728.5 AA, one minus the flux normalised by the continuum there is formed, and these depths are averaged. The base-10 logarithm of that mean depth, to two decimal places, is -1.56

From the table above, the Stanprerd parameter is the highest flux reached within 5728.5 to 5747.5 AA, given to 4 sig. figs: 15.86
